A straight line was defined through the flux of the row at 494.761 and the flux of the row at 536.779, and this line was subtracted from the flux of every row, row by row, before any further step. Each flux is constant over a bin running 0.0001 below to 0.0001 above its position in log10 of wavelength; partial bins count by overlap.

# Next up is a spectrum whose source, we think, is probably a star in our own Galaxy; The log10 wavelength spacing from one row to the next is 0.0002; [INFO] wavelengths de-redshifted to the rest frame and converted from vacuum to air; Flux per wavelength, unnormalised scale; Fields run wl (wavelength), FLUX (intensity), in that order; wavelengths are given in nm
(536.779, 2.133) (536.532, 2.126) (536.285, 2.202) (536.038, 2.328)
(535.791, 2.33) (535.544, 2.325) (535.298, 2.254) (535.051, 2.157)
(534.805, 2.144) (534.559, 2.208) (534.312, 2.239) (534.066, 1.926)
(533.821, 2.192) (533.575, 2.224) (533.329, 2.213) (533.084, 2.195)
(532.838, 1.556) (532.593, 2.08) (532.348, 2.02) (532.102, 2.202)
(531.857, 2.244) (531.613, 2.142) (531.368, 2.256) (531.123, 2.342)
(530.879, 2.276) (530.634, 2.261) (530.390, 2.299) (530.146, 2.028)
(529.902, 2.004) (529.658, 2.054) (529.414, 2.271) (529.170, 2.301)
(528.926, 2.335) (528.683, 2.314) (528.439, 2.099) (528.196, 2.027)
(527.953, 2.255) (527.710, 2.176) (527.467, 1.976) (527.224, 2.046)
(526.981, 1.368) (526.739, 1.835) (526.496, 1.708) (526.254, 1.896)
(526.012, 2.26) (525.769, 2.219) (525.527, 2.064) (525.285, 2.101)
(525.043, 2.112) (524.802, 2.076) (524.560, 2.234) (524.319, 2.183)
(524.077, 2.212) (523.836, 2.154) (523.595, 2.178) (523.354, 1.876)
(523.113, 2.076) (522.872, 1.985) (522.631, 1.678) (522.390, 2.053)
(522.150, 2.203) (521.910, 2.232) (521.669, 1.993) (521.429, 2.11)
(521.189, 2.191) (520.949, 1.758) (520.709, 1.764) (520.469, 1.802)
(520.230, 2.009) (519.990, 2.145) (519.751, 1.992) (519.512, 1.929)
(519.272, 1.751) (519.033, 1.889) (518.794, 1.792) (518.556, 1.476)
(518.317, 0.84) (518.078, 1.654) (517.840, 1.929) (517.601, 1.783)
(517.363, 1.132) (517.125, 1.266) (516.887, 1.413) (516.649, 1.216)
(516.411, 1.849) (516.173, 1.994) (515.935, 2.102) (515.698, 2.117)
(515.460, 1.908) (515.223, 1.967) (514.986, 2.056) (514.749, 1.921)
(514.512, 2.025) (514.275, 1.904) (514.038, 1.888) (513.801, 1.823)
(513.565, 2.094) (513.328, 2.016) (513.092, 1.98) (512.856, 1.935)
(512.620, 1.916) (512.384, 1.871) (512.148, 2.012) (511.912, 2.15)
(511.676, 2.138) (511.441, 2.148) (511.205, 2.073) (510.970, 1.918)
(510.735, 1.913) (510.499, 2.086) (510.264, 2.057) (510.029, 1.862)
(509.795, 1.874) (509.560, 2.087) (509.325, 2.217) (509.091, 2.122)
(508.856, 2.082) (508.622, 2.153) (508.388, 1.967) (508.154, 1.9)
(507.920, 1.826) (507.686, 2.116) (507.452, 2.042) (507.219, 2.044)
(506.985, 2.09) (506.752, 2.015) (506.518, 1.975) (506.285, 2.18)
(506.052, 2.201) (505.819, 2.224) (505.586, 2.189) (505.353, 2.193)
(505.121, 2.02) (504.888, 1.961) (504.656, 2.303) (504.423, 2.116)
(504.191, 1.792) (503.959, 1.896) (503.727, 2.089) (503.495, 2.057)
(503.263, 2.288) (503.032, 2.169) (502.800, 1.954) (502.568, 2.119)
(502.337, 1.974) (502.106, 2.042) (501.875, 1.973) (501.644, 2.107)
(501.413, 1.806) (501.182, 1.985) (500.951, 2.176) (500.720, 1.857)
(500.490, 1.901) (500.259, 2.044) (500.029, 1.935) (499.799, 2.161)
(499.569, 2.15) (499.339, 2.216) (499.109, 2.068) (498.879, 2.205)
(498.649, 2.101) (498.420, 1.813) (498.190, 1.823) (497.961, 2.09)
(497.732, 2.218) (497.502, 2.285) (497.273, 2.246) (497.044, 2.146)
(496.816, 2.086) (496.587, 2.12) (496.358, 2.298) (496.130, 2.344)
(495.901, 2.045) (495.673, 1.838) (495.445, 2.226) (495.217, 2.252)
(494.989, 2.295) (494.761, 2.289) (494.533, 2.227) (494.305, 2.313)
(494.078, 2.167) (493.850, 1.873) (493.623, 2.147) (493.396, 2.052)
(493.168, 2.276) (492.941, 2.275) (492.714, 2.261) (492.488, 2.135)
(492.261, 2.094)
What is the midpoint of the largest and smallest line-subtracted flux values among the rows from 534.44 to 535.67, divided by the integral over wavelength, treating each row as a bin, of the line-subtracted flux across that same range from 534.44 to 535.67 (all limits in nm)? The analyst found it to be 0.99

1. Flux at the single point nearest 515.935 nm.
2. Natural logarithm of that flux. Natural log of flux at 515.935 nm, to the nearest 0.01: 0.74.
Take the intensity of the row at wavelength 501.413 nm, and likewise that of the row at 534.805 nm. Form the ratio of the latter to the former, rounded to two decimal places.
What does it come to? 1.19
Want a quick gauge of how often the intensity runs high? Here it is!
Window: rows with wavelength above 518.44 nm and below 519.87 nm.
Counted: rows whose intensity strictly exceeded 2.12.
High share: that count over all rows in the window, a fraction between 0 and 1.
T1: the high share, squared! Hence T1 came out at 0.00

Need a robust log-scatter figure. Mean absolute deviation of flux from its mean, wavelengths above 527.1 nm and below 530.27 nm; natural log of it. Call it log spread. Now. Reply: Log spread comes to -2.12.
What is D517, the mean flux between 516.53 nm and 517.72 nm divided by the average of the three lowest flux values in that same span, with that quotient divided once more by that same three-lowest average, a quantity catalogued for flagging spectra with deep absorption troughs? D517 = 0.939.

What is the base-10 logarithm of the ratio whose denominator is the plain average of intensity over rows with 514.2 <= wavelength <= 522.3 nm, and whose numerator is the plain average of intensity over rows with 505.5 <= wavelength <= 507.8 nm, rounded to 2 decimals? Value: 0.06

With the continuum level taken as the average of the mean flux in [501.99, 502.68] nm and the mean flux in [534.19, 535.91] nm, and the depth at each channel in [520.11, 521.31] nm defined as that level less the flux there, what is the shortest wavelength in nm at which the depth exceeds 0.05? 520.230 nm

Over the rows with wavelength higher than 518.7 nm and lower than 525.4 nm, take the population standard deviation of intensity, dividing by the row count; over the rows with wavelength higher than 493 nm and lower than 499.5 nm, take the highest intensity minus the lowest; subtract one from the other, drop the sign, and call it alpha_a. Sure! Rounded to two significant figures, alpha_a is 0.36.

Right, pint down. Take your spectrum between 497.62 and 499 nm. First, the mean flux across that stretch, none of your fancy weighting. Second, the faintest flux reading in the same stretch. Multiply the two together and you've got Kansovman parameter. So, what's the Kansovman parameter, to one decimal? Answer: 3.7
